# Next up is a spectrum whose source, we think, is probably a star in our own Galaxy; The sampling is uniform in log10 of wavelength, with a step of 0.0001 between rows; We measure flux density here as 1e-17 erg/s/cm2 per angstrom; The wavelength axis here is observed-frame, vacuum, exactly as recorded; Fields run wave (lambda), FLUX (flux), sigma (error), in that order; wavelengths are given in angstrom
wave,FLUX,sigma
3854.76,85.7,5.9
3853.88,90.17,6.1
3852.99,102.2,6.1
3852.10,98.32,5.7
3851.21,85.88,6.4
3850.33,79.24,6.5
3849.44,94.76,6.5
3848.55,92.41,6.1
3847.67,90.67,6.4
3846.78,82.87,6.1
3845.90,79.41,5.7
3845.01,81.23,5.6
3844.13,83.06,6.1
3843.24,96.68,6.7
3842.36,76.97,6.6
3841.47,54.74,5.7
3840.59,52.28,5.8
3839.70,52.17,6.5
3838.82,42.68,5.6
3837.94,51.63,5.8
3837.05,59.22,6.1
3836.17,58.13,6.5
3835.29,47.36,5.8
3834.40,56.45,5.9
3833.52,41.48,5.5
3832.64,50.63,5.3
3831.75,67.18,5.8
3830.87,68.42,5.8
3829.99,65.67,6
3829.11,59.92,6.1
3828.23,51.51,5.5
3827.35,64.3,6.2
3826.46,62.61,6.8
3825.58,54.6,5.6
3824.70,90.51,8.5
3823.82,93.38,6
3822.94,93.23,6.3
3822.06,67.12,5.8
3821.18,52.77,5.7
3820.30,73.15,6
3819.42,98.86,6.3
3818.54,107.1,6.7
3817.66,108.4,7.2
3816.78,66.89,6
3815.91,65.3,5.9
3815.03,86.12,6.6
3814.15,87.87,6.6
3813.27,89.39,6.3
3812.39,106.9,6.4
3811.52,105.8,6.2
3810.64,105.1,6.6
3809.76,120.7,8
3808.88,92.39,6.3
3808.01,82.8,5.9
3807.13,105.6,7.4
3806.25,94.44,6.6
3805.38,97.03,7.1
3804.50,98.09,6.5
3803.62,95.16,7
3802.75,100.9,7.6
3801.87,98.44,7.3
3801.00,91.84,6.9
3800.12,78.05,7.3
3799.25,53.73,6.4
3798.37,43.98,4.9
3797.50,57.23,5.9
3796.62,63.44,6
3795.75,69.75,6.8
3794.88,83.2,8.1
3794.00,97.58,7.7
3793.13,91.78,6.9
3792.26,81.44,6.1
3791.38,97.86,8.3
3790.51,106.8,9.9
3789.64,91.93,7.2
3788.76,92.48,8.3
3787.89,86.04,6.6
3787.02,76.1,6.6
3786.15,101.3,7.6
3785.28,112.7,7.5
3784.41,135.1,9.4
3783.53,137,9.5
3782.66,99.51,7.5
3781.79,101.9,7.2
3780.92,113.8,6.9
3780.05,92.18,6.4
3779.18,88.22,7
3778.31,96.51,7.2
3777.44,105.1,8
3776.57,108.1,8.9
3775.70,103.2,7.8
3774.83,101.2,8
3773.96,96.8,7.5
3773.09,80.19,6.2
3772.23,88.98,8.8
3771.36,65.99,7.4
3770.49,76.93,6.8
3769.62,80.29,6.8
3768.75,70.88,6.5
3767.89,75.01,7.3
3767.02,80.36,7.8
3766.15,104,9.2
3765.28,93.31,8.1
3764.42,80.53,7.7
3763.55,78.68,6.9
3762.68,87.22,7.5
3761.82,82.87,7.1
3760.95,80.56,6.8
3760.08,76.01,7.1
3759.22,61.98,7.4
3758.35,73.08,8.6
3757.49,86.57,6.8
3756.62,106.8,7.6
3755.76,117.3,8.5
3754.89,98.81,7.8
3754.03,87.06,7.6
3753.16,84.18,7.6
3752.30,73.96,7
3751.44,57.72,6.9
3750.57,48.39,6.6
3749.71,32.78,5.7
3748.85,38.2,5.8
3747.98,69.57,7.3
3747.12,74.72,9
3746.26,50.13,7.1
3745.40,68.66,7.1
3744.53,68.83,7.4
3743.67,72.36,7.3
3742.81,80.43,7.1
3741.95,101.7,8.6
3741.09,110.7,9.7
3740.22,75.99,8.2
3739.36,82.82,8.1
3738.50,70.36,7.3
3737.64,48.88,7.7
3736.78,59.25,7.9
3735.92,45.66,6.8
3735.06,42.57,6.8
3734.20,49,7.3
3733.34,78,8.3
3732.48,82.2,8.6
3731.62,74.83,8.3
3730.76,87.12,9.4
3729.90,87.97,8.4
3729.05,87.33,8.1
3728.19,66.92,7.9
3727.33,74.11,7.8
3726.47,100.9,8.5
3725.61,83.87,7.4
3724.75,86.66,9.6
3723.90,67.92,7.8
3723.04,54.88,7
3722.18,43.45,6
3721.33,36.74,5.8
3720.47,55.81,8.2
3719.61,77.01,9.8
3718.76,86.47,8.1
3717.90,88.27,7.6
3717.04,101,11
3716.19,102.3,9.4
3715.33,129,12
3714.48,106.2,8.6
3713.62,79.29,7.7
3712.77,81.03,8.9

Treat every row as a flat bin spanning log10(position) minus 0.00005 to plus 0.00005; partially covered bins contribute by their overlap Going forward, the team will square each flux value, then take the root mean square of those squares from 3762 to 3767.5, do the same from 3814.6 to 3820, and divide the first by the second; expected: 0.90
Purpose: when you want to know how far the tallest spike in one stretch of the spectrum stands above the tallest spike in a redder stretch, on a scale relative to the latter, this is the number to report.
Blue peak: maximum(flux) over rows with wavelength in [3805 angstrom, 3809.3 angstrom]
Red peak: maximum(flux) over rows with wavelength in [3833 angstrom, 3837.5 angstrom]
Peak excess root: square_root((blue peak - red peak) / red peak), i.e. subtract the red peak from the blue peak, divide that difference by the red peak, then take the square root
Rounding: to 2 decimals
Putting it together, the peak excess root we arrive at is 0.88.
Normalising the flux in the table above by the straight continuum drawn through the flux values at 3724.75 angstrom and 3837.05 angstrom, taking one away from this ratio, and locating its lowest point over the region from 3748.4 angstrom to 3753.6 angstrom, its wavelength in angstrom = 3749.71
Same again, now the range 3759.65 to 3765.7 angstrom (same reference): 3760.08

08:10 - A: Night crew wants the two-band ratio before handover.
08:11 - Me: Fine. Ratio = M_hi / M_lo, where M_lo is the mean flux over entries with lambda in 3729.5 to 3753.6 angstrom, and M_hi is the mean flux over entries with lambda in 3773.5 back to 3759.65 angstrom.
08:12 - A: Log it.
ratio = 1.19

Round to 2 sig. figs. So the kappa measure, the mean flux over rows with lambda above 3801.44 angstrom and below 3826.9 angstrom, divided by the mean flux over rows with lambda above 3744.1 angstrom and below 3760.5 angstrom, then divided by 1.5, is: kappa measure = 0.83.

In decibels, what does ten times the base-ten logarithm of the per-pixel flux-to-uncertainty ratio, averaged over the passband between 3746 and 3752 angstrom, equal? 8.8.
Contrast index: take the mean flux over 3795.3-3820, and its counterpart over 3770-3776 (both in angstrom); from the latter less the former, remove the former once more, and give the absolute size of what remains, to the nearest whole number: 89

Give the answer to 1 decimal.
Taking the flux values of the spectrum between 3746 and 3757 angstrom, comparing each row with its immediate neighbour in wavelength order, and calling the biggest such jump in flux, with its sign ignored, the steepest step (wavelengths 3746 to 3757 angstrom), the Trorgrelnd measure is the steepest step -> 31.4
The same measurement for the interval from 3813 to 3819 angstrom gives 41.5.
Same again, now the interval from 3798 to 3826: 41.5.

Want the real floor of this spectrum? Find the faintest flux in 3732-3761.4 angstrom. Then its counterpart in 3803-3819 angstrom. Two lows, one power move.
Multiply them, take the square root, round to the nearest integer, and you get 46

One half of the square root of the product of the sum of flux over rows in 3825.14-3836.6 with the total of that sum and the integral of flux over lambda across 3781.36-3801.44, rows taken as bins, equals 689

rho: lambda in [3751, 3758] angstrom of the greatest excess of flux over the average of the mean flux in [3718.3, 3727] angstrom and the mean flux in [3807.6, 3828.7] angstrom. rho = 3755.76 angstrom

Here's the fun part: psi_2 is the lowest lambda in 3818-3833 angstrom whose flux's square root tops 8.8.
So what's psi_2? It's 3818.54 angstrom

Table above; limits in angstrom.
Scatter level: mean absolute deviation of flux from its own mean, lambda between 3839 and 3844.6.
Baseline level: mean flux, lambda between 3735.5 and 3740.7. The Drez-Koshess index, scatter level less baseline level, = -48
